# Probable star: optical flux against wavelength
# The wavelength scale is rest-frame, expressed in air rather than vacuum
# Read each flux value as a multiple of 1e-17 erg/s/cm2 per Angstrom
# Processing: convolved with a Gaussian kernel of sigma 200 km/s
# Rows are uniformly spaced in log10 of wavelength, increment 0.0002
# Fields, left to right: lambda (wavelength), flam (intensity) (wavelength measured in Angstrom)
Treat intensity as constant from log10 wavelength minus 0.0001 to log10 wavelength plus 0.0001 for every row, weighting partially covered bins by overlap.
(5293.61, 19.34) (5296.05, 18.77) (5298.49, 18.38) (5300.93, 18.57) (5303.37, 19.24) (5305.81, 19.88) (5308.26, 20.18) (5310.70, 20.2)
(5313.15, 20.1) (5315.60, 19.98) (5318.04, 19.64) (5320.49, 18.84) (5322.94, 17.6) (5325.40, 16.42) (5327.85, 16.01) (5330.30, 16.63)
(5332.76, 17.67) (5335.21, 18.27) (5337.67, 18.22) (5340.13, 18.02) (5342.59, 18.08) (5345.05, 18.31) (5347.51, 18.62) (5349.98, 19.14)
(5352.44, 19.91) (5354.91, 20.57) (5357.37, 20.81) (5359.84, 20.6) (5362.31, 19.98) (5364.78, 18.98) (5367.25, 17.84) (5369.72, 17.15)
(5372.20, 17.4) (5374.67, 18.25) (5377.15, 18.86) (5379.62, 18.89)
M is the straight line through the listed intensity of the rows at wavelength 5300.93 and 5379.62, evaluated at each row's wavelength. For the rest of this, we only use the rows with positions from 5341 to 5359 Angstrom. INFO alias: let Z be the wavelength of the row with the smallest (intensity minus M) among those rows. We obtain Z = 5342.59 Angstrom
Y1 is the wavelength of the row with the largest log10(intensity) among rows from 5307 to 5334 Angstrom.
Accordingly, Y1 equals 5310.70 Angstrom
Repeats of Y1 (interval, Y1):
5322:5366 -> 5357.37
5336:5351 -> 5349.98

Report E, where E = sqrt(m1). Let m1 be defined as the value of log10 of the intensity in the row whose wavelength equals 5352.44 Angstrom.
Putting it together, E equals 1.14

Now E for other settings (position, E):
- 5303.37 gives 1.13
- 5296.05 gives 1.13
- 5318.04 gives 1.14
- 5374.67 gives 1.12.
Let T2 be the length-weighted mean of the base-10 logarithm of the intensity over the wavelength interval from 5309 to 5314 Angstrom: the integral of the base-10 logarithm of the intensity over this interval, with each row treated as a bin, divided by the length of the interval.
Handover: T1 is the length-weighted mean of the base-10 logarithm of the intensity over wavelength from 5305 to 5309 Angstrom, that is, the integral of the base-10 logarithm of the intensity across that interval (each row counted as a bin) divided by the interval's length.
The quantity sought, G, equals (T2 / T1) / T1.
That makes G 0.77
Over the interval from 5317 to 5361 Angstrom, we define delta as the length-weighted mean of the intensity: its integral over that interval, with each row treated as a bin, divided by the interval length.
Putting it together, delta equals 18.5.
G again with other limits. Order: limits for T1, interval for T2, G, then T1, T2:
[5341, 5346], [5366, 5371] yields 0.78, 1.26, 1.24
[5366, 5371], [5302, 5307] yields 0.84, 1.24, 1.29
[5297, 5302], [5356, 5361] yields 0.82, 1.27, 1.32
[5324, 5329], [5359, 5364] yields 0.89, 1.21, 1.30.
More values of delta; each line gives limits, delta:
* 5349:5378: 19.1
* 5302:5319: 19.9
